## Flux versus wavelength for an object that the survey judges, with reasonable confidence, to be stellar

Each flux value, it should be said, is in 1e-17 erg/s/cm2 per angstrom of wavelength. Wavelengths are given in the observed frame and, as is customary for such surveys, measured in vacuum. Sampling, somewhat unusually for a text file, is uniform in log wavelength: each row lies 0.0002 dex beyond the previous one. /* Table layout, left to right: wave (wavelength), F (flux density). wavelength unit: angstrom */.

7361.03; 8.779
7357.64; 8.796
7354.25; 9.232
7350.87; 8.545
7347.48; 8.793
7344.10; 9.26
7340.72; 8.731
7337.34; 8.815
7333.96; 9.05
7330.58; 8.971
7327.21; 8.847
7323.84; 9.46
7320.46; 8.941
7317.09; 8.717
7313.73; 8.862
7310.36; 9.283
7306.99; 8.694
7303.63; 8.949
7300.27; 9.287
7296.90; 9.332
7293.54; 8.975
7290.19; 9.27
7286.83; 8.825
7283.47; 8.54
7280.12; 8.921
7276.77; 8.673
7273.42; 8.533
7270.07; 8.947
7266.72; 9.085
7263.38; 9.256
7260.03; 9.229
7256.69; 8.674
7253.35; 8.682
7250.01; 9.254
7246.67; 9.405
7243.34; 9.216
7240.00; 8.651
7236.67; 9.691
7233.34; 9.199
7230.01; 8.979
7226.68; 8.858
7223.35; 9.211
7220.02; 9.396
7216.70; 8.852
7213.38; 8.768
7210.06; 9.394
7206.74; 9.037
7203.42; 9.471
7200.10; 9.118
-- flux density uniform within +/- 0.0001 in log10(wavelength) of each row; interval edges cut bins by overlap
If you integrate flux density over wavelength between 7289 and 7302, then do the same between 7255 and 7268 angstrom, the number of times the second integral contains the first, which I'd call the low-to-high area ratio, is 0.98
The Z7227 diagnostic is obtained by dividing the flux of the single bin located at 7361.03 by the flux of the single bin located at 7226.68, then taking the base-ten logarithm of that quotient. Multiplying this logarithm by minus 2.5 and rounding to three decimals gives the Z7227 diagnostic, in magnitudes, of 0.010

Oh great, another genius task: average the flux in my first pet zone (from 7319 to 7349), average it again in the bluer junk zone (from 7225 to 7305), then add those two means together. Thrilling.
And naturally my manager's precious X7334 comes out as 18.00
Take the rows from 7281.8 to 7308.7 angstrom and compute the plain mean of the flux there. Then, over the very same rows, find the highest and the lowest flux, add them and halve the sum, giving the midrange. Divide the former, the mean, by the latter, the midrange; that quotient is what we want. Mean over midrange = 1.01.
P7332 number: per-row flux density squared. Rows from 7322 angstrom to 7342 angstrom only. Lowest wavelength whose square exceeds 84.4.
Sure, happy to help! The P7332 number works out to 7323.84 angstrom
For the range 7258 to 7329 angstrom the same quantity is 7260.03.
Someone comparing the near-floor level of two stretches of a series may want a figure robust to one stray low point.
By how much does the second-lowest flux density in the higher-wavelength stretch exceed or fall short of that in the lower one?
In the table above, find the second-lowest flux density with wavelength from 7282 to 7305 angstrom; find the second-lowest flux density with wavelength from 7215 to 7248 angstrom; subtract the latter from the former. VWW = 0.0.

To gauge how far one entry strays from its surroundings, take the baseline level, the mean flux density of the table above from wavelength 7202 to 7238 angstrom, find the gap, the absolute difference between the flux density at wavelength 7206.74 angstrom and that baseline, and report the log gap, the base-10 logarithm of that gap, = -0.9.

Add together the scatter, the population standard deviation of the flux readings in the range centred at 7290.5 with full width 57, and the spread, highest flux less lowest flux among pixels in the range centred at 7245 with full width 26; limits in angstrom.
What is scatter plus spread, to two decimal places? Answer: 1.30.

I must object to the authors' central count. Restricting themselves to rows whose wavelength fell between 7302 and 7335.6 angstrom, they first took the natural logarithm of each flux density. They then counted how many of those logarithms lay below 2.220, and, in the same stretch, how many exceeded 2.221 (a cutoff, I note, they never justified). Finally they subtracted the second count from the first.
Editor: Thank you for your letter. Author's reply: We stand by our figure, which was 6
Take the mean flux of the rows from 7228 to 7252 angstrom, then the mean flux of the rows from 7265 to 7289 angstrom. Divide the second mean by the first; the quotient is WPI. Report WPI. 0.96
